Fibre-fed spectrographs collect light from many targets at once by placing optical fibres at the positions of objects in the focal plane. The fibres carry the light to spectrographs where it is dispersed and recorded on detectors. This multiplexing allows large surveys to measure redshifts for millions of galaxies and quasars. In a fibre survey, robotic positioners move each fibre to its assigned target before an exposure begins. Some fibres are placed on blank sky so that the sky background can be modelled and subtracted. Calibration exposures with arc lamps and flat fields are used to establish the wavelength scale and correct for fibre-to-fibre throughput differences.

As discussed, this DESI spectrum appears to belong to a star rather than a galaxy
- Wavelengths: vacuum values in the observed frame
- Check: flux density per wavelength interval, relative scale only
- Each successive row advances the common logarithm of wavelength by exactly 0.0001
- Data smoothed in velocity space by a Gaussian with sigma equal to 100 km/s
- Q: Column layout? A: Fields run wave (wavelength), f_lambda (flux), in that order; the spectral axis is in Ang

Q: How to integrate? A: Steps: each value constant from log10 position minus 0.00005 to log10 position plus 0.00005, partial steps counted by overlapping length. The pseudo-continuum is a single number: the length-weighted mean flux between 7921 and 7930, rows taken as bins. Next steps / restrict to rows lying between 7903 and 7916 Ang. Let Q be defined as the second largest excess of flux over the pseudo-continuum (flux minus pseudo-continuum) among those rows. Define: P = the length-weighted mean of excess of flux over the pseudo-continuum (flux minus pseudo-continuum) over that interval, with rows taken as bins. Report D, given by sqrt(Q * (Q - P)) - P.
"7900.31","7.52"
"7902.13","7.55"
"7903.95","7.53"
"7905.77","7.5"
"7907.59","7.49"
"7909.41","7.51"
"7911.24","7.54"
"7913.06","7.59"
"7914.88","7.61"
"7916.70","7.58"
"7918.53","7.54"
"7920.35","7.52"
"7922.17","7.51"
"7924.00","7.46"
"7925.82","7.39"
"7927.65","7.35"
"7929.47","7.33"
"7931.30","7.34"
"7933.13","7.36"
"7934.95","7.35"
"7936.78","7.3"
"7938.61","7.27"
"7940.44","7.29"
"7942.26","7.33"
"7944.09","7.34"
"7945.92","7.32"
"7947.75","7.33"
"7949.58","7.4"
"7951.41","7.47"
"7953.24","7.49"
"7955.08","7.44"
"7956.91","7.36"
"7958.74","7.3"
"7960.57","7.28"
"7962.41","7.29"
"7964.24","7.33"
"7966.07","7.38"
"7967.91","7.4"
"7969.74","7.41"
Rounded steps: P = 0.12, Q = 0.17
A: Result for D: -0.03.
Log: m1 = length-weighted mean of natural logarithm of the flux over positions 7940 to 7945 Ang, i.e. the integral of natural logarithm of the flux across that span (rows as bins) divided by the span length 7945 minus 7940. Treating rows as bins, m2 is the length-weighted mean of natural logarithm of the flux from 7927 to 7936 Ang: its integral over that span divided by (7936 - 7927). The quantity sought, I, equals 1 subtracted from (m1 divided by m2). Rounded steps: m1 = 1.99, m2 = 1.99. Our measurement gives 0.000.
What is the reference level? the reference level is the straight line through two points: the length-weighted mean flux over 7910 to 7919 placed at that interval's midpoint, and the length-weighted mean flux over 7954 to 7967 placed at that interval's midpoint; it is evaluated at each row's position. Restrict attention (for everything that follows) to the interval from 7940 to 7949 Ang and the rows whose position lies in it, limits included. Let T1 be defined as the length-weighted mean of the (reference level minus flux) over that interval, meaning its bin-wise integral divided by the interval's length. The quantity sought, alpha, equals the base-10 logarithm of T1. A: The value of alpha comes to -1.04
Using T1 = 0.09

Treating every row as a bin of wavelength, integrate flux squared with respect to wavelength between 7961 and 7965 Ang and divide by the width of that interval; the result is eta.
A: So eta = 53.3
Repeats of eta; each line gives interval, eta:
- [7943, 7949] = 53.8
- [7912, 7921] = 57.3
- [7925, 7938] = 53.9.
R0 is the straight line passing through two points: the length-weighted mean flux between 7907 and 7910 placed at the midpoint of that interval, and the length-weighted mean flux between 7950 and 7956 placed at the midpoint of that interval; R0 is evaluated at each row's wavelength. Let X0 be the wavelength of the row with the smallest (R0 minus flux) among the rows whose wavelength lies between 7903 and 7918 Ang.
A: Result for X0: 7914.88 Ang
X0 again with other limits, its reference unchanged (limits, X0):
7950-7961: 7953.24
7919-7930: 7920.35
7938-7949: 7944.09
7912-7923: 7914.88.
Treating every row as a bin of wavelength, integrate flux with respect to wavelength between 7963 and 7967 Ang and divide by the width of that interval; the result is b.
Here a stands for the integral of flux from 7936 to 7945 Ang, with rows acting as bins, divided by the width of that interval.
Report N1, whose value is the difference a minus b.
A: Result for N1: -0.04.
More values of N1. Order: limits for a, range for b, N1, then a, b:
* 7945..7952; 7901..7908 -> -0.14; 7.376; 7.52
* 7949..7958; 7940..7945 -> 0.09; 7.429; 7.33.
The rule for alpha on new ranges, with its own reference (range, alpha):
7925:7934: -0.86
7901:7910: -1.04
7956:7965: -1.57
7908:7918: -1.99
